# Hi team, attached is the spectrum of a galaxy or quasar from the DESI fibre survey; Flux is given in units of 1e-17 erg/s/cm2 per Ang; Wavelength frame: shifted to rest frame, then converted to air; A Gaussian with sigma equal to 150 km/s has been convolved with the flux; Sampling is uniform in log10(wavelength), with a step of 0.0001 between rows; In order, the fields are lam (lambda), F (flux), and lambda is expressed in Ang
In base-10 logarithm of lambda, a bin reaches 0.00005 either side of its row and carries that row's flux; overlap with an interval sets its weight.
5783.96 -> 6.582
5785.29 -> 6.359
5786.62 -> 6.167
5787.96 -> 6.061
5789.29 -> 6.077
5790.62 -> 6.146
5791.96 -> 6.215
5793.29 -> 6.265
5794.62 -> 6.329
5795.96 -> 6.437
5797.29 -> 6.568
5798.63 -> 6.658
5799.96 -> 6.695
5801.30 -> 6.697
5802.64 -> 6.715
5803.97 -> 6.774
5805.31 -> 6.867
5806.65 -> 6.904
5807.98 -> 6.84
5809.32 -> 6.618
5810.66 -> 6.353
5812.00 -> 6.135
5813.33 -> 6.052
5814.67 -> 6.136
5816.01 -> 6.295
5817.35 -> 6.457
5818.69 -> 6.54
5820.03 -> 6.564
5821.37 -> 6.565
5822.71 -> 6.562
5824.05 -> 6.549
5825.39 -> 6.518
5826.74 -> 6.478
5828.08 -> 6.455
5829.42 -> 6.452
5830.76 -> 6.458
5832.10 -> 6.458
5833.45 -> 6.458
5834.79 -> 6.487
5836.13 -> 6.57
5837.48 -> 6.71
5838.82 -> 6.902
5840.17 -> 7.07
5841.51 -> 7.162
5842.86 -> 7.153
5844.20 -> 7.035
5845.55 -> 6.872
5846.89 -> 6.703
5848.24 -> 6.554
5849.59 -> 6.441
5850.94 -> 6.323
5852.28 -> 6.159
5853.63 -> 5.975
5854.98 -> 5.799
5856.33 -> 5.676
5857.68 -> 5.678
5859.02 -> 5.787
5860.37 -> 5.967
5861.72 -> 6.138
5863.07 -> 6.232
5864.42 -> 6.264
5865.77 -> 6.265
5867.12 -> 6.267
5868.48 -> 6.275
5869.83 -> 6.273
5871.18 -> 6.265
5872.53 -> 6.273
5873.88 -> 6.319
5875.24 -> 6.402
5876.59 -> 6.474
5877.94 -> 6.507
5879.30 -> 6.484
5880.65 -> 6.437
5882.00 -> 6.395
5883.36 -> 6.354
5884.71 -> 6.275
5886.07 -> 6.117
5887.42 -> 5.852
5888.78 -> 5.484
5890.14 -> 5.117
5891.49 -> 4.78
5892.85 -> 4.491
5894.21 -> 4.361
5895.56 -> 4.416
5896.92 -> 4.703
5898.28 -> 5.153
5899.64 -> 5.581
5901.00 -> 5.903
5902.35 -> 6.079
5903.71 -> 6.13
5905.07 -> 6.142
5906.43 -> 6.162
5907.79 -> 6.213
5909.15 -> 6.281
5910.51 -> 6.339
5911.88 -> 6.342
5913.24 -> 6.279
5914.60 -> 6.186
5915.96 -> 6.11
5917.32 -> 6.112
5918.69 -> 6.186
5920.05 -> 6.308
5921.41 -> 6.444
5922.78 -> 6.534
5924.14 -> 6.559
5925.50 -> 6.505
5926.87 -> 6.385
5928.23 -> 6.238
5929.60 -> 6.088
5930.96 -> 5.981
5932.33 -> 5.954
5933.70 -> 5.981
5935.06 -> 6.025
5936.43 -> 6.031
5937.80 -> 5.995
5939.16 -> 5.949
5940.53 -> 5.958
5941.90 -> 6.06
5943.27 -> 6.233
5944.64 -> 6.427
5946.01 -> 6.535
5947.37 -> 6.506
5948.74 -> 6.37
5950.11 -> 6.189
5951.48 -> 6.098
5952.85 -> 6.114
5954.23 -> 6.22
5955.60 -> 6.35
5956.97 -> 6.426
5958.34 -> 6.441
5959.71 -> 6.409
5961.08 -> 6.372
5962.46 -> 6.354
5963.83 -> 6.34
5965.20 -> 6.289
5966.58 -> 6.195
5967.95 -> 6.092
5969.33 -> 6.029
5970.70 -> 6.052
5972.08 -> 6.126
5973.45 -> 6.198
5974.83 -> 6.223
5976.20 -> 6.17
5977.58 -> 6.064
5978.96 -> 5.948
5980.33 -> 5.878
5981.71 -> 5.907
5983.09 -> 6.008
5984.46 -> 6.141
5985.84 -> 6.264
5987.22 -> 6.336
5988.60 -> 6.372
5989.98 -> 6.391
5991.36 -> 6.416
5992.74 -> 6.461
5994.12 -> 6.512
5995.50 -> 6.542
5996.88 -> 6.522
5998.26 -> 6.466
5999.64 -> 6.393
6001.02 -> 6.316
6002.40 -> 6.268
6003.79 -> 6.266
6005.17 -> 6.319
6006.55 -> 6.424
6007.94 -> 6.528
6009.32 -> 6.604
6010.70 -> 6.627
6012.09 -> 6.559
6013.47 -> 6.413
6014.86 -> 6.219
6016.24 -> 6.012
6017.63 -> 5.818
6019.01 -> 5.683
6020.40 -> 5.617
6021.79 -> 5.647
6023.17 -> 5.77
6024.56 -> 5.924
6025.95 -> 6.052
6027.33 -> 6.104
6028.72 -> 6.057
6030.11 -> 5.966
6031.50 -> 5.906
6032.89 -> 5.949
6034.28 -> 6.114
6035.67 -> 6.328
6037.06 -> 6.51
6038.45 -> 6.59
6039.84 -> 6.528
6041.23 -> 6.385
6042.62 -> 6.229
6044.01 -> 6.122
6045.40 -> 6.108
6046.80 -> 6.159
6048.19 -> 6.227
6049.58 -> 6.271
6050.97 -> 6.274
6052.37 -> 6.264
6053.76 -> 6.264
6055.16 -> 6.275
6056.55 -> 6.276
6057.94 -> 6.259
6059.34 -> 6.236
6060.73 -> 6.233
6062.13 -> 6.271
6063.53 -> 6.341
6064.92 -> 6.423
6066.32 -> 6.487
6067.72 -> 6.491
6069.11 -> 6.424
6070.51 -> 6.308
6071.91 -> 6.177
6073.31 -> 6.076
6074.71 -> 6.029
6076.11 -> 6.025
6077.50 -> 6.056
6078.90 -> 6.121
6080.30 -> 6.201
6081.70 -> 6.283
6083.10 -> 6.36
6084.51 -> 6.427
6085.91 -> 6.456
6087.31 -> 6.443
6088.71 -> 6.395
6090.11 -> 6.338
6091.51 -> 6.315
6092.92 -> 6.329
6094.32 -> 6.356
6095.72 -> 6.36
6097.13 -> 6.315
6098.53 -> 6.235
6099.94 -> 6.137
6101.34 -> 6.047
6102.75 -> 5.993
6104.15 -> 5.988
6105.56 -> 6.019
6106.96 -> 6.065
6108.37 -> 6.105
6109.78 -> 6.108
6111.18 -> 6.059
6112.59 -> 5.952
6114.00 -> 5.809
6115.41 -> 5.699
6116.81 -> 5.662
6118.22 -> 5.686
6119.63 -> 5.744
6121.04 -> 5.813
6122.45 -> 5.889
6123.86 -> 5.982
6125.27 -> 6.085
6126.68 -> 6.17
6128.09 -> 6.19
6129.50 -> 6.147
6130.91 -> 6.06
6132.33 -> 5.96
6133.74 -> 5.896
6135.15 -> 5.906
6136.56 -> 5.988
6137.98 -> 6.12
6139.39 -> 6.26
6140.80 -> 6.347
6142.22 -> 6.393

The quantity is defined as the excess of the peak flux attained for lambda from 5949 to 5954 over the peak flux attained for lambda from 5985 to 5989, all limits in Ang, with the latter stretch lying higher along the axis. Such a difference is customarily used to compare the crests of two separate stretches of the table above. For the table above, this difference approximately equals -0.18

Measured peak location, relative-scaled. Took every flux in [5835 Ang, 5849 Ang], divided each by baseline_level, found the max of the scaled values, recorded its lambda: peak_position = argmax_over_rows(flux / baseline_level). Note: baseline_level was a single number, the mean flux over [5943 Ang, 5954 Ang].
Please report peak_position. 5841.51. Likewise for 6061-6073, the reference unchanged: 6067.72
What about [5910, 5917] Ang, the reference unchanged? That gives 5911.88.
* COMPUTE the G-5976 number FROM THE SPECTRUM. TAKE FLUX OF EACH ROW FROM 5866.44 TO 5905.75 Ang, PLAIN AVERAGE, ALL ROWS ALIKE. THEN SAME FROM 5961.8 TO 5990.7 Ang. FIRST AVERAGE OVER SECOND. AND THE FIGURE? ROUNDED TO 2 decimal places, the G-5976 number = 0.95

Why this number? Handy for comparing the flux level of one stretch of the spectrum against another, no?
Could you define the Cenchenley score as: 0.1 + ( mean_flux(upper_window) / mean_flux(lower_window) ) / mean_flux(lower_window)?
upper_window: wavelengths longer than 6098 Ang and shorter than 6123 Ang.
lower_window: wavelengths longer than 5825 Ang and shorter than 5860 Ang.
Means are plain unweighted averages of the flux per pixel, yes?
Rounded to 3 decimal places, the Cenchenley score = 0.242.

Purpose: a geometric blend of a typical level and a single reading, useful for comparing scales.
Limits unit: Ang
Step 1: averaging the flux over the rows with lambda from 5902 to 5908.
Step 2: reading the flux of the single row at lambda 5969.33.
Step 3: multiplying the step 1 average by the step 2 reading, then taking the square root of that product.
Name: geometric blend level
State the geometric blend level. 6.09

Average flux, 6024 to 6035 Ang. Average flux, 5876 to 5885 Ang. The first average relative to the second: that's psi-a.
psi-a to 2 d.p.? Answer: 0.94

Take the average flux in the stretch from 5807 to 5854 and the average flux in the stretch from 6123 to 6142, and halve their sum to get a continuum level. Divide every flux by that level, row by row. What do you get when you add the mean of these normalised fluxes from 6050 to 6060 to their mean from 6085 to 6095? 2.00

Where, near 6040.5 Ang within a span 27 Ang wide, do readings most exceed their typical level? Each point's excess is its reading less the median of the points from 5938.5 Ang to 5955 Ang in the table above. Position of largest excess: 6038.45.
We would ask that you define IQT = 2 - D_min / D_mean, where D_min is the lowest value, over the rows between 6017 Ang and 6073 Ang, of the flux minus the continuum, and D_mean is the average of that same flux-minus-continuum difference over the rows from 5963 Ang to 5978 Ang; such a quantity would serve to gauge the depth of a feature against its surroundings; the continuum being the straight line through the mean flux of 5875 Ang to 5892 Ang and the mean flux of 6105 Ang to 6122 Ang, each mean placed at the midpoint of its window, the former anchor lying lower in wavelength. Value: 4.0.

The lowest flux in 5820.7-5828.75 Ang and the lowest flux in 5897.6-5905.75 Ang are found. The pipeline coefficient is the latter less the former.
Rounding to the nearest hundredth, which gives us -1.30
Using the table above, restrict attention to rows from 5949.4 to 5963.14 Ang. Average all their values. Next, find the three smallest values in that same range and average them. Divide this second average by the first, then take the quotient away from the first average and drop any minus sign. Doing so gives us 5.32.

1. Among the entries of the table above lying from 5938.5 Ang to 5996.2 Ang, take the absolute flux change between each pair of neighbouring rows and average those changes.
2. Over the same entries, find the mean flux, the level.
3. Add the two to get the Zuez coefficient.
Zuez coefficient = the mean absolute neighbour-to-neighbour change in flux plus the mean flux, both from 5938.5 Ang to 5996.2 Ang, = 6.31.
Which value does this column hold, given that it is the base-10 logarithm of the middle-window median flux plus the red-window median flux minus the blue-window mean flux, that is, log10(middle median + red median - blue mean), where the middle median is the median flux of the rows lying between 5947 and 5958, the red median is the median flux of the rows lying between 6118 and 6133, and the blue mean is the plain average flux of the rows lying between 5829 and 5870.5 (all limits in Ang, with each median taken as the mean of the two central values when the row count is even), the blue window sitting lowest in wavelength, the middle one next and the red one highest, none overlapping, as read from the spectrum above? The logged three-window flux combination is 0.768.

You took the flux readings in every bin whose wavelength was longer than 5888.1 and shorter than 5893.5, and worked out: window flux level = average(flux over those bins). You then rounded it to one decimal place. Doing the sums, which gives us 5.0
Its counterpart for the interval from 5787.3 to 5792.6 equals 6.1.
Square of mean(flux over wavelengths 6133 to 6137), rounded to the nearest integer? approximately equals 35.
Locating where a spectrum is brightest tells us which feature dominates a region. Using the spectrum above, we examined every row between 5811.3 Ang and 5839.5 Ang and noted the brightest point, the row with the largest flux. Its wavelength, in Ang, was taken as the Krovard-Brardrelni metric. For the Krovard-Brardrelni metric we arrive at 5838.82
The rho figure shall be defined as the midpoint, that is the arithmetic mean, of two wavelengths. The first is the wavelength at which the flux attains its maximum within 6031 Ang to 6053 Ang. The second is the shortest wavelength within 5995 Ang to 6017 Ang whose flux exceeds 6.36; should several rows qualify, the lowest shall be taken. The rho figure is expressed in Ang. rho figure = 6017.0 Ang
